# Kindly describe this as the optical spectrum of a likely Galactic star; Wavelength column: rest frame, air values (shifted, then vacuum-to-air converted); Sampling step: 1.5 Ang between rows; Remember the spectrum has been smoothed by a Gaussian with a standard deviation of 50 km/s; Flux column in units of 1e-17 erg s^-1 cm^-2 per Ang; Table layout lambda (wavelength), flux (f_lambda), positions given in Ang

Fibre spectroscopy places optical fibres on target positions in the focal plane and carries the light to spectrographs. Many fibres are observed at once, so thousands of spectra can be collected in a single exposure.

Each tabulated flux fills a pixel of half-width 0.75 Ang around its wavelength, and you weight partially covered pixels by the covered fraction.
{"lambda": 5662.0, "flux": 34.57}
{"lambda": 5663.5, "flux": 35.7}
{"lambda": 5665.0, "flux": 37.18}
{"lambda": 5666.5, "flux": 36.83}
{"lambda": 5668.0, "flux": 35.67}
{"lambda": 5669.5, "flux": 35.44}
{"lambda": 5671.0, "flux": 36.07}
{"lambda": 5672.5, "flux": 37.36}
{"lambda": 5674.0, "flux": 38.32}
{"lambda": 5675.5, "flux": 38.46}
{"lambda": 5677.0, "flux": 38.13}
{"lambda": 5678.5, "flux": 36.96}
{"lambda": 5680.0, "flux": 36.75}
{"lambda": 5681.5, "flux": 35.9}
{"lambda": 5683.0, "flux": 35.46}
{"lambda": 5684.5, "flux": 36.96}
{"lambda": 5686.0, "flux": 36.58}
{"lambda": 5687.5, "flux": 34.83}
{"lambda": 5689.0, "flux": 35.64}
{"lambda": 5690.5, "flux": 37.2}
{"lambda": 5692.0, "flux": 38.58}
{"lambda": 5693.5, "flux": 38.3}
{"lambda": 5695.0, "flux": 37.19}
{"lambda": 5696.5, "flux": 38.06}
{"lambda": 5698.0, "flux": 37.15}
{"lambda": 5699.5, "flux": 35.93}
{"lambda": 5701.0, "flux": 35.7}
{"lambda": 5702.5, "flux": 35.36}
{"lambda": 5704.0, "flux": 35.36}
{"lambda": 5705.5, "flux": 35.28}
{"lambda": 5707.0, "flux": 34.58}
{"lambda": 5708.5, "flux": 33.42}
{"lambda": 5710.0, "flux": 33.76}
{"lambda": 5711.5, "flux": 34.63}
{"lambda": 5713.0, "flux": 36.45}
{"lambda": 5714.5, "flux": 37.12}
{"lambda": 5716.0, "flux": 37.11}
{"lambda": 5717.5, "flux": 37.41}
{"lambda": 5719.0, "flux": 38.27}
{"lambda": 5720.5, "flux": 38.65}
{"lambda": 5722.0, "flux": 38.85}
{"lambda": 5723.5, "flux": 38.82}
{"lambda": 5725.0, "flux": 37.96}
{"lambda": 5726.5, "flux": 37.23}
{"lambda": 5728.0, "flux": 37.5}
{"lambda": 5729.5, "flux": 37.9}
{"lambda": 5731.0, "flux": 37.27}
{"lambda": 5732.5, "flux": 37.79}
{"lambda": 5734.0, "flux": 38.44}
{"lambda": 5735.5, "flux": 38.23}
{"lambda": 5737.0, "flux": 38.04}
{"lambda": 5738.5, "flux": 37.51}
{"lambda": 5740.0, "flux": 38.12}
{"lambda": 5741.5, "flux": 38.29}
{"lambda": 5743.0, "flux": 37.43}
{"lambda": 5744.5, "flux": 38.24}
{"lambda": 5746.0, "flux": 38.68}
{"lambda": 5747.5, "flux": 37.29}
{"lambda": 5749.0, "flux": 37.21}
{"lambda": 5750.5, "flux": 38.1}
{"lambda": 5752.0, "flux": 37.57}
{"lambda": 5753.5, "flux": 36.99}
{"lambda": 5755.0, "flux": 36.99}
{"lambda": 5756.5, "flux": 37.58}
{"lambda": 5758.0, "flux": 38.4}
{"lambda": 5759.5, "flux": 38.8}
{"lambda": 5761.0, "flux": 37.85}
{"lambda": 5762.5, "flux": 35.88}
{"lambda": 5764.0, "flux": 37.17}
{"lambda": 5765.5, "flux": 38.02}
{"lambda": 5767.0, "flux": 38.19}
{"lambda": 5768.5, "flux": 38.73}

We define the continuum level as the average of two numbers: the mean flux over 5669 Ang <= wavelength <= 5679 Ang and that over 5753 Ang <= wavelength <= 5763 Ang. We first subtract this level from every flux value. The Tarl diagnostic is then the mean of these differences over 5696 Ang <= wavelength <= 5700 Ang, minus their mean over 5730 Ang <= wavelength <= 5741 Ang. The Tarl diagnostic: -0.9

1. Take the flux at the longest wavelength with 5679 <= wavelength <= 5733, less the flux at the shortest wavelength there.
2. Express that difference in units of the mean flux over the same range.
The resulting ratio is 0.028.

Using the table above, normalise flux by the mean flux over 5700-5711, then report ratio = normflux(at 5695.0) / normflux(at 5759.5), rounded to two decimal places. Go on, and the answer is 0.96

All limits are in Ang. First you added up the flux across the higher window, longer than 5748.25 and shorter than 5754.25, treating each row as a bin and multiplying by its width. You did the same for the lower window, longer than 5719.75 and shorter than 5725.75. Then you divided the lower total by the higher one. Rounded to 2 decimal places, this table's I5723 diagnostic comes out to 1.03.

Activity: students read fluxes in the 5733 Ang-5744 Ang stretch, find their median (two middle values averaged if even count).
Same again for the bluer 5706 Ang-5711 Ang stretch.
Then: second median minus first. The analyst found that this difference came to -4.4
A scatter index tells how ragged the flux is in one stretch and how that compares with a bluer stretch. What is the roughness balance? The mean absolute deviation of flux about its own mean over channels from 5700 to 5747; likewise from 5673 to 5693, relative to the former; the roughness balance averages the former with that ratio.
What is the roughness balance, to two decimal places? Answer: 1.01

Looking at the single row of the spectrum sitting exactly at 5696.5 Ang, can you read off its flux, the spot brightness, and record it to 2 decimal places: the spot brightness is 38.06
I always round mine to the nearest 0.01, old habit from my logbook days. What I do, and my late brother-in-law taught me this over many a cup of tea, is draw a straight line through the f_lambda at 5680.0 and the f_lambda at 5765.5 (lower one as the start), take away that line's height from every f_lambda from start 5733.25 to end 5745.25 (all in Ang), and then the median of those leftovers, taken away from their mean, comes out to -0.10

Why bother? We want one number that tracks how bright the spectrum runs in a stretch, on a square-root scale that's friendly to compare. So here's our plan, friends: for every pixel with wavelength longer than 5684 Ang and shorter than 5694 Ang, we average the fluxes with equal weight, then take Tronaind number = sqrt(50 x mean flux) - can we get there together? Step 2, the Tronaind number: 42.9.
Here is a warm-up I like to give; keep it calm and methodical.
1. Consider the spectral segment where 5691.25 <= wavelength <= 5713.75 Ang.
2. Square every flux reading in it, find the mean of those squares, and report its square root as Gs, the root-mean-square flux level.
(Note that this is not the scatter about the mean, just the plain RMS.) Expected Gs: 36.0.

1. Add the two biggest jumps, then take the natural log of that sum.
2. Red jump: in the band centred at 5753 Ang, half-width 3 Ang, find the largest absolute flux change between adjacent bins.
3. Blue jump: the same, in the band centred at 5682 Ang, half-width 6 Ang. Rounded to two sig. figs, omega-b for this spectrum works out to 0.85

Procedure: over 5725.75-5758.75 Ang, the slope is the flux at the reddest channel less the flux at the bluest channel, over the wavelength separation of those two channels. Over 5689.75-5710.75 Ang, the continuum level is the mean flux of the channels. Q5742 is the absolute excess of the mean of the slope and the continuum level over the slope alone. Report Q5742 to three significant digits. 18.0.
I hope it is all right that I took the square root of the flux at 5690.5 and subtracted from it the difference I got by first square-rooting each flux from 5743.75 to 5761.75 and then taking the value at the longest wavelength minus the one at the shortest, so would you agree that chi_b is 6.13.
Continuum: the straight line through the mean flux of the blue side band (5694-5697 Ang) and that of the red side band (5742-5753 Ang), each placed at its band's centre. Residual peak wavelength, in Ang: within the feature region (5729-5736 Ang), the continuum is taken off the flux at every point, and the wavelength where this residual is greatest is 5734.0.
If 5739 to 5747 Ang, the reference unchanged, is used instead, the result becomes 5746.0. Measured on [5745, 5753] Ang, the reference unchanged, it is 5746.0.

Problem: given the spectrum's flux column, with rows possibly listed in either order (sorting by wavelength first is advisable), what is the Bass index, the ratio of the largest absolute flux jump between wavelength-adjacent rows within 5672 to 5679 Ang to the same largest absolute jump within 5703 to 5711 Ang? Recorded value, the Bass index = 1.0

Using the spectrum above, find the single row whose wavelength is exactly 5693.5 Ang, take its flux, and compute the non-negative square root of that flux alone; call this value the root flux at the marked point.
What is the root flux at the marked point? 6.19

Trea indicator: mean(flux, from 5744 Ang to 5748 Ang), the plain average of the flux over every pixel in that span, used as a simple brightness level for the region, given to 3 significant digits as 38.1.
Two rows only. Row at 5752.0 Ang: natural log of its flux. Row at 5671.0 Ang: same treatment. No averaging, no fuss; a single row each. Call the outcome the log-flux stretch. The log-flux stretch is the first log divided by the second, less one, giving 0.011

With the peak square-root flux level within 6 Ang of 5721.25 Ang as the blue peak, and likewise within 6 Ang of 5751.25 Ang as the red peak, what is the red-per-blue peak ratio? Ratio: 1.00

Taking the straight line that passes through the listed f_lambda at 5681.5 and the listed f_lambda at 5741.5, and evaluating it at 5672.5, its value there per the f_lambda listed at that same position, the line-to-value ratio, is 0.95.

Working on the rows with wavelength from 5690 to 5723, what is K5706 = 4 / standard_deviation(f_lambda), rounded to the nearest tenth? 2.5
